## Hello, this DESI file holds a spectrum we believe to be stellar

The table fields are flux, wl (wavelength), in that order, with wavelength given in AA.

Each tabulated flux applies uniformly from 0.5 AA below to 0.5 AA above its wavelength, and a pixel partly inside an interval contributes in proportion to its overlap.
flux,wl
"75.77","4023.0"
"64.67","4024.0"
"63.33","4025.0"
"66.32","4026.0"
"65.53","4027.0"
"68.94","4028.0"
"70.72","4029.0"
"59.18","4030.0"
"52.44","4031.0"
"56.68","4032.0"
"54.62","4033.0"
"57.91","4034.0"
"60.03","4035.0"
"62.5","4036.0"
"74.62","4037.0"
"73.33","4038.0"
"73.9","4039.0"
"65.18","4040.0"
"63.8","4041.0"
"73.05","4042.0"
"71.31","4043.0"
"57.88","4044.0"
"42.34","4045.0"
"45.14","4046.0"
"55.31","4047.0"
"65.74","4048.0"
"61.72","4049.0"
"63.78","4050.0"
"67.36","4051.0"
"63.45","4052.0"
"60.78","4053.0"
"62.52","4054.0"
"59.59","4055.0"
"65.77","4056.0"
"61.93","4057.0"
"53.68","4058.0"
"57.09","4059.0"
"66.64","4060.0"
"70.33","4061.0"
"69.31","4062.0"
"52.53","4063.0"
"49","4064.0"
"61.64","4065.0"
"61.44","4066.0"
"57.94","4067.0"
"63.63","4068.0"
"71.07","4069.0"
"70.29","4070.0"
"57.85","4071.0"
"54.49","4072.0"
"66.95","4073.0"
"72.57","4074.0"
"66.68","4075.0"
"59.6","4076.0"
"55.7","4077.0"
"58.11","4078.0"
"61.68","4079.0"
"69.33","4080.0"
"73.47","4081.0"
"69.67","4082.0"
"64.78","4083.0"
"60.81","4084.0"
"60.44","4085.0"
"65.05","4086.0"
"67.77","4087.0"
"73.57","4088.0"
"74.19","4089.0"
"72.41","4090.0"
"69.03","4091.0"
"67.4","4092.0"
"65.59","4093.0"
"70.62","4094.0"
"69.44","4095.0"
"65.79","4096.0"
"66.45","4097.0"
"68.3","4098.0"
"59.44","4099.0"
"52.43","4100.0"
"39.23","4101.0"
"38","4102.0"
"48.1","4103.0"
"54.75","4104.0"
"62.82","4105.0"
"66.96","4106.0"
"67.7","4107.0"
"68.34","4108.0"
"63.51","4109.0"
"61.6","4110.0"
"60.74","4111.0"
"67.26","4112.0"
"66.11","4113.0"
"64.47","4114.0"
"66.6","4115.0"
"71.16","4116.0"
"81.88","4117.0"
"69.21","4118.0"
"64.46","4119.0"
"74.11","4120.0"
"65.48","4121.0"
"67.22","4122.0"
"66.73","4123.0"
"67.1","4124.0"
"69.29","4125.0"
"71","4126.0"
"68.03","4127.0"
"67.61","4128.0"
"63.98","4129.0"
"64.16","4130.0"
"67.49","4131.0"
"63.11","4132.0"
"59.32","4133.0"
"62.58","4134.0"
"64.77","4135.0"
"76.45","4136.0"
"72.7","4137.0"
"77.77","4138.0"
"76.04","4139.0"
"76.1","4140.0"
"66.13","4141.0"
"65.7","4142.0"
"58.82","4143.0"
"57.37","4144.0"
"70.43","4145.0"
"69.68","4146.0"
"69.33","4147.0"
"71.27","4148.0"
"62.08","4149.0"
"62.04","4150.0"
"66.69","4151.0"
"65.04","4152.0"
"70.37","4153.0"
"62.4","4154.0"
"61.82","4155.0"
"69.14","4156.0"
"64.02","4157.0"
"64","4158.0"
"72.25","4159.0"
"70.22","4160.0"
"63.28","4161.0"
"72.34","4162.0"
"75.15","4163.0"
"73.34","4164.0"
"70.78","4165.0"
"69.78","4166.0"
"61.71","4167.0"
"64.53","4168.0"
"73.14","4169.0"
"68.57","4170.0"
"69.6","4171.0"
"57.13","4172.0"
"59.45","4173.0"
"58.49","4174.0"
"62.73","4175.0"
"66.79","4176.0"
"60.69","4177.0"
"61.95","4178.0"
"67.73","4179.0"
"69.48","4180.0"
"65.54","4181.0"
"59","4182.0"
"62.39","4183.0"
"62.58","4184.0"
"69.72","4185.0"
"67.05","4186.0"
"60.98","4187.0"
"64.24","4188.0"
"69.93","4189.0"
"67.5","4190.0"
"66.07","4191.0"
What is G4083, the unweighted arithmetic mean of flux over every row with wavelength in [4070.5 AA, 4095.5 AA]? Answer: 65.9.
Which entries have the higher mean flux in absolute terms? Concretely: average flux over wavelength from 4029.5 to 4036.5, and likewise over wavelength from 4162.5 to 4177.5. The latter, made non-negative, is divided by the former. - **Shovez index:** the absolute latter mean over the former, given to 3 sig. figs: 1.15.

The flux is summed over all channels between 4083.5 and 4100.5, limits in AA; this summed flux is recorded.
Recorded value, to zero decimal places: 1129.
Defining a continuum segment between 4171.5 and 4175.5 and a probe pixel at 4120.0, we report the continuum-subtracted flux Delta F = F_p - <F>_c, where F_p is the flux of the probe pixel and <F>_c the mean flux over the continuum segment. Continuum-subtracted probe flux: 15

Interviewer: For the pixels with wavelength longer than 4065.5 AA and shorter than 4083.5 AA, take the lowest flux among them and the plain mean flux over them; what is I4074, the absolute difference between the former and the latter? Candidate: 9.7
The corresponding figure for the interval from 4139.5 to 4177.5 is 9.2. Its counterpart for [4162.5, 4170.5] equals 7.9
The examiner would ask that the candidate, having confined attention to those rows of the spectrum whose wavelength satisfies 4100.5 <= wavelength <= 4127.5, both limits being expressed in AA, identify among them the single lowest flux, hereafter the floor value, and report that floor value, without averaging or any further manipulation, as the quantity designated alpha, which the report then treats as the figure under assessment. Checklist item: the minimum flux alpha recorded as 38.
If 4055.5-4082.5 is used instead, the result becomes 49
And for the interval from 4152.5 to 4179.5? 57.13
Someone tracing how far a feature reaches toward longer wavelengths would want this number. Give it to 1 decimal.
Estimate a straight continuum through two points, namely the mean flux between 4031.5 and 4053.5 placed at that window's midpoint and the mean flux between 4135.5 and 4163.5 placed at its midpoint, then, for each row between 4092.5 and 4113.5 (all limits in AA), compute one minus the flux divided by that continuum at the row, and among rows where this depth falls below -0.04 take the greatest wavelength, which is 4098.0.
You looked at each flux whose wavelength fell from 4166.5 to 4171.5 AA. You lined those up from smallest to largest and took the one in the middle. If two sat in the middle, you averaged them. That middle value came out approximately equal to 69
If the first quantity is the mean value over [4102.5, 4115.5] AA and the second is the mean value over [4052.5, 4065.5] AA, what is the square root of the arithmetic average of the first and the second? 7.87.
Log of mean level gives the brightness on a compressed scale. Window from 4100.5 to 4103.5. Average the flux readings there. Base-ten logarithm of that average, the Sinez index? 1.62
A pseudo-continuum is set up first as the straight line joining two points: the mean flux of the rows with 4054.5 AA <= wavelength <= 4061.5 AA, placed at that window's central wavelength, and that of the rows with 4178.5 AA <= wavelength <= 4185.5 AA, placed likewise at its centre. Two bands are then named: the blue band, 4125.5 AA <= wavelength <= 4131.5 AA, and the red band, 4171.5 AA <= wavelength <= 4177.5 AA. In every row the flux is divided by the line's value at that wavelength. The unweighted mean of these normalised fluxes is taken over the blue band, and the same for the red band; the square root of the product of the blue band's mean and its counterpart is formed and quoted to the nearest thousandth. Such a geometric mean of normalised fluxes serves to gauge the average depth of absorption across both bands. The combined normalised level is 0.991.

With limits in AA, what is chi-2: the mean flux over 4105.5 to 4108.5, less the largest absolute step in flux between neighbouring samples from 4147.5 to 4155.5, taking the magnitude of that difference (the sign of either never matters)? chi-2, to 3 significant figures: 58.5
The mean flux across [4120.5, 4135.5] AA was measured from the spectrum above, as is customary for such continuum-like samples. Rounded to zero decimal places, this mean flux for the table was 66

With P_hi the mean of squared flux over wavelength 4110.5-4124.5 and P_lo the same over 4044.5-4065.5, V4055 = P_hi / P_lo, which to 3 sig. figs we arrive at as 1.28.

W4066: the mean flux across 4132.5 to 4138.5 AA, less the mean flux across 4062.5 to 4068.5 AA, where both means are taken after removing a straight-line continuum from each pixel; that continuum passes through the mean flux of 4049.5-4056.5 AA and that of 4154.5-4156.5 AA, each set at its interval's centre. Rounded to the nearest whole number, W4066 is 10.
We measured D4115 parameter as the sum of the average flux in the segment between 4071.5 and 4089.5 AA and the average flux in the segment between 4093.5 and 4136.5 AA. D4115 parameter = 129.8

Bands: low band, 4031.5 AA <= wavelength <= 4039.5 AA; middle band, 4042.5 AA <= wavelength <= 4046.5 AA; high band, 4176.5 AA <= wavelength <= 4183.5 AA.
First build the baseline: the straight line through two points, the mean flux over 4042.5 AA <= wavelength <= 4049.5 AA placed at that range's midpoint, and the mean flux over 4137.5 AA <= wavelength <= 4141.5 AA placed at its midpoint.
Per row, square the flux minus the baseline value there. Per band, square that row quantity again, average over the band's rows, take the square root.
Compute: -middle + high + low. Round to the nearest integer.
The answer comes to 383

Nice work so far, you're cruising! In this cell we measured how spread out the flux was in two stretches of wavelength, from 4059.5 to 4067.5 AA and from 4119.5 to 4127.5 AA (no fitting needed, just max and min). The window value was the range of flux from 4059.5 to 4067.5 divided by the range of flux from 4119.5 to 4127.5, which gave 2.5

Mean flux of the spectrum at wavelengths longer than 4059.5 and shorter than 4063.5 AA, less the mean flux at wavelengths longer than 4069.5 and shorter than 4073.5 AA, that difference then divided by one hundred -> 0.02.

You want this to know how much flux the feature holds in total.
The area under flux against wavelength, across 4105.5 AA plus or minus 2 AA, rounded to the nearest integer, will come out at 252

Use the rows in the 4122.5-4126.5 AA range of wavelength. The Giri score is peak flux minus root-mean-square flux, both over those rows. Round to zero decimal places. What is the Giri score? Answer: 2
